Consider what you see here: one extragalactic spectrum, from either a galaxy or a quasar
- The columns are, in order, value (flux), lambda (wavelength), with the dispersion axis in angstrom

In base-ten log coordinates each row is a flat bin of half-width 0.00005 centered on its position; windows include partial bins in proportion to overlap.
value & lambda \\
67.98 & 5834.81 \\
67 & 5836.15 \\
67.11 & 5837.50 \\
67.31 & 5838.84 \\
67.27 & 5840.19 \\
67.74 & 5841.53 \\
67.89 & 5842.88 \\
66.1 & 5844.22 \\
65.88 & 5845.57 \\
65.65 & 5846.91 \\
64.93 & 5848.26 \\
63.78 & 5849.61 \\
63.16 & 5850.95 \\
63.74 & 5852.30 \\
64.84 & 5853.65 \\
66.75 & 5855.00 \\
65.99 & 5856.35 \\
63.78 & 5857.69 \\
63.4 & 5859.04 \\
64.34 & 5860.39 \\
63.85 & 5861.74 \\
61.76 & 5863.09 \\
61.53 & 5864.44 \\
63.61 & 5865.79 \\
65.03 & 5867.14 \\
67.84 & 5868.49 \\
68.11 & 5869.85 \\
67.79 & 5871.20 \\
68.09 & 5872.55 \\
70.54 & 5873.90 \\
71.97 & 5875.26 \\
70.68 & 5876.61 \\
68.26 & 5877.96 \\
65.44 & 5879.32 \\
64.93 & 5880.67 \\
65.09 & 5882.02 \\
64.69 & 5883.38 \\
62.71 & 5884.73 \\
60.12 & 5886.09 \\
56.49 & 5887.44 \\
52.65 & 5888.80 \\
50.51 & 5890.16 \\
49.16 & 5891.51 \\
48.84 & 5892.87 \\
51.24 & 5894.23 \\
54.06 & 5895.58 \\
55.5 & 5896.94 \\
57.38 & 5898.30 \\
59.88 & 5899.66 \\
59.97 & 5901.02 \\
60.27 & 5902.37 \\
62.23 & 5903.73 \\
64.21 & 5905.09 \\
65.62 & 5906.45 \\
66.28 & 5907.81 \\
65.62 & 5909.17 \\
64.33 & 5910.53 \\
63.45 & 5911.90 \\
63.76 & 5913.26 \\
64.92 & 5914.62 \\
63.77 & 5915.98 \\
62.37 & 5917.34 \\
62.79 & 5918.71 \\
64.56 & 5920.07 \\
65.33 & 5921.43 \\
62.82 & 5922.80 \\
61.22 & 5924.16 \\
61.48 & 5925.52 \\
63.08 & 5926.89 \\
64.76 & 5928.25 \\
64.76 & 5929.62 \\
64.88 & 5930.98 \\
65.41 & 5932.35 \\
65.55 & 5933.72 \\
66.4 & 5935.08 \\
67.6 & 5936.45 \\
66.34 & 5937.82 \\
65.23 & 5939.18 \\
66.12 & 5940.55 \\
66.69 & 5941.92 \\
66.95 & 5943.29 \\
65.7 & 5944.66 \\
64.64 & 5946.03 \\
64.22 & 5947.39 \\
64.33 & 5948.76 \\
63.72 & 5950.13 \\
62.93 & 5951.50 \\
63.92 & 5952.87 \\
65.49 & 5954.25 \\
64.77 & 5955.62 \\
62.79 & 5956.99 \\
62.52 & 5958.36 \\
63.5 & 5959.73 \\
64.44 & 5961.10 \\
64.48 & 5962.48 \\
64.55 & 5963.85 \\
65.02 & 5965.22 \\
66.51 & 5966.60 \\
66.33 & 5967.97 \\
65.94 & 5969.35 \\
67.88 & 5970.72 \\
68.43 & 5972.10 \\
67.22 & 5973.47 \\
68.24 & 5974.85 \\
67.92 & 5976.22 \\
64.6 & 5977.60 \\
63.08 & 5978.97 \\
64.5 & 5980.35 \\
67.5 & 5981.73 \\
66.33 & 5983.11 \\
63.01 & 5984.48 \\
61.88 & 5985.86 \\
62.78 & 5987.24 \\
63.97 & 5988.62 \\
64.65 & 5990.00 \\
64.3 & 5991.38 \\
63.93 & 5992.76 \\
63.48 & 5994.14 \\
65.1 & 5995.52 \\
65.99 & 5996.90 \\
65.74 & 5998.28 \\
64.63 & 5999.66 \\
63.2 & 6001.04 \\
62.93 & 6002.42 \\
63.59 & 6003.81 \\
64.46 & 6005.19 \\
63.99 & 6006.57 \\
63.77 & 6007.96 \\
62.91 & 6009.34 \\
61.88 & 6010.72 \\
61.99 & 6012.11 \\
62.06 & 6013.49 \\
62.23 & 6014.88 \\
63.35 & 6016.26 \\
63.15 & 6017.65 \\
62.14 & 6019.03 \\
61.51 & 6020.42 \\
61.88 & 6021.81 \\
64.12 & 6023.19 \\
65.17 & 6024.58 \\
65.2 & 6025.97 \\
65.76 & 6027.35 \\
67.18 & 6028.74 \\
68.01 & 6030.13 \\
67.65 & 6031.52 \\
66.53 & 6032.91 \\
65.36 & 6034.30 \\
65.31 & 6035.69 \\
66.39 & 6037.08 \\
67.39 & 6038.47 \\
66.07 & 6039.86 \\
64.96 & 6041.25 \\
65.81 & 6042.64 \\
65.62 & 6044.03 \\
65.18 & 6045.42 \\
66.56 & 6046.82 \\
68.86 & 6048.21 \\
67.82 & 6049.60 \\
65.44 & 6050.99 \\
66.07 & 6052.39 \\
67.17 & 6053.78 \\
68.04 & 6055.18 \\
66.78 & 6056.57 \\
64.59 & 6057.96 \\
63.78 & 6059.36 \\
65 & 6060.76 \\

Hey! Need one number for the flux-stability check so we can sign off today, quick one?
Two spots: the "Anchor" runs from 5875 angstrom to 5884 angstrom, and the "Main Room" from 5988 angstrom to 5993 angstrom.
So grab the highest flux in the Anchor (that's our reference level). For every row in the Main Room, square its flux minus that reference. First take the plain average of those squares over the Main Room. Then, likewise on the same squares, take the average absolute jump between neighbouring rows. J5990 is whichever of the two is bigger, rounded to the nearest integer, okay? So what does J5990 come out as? 60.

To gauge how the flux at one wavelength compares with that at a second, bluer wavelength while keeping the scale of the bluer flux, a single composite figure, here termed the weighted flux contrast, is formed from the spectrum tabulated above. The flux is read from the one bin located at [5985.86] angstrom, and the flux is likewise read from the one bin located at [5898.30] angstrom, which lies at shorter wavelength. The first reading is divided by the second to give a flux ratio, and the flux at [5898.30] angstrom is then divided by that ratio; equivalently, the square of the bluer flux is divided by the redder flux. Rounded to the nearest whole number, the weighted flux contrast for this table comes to 53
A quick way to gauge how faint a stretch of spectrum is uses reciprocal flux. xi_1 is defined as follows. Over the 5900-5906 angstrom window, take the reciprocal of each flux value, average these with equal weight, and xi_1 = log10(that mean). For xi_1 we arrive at -1.79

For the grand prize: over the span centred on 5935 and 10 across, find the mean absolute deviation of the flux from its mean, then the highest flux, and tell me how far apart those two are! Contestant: 66.9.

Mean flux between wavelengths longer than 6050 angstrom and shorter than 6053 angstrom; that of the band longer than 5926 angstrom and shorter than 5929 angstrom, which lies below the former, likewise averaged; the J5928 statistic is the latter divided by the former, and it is 0.97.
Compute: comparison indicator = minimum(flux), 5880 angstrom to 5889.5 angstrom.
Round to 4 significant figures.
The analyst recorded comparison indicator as 52.65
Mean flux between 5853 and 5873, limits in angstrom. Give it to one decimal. 65.1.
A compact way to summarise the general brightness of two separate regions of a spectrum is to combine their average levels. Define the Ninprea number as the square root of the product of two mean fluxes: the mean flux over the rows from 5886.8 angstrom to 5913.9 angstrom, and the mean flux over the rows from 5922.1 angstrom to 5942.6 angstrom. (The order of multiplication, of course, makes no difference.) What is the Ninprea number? 61.6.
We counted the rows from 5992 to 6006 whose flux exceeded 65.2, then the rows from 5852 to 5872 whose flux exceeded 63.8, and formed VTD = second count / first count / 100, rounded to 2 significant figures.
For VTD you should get 0.045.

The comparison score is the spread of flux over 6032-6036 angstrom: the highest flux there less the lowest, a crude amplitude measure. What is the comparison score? 1.2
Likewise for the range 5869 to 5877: 4.2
